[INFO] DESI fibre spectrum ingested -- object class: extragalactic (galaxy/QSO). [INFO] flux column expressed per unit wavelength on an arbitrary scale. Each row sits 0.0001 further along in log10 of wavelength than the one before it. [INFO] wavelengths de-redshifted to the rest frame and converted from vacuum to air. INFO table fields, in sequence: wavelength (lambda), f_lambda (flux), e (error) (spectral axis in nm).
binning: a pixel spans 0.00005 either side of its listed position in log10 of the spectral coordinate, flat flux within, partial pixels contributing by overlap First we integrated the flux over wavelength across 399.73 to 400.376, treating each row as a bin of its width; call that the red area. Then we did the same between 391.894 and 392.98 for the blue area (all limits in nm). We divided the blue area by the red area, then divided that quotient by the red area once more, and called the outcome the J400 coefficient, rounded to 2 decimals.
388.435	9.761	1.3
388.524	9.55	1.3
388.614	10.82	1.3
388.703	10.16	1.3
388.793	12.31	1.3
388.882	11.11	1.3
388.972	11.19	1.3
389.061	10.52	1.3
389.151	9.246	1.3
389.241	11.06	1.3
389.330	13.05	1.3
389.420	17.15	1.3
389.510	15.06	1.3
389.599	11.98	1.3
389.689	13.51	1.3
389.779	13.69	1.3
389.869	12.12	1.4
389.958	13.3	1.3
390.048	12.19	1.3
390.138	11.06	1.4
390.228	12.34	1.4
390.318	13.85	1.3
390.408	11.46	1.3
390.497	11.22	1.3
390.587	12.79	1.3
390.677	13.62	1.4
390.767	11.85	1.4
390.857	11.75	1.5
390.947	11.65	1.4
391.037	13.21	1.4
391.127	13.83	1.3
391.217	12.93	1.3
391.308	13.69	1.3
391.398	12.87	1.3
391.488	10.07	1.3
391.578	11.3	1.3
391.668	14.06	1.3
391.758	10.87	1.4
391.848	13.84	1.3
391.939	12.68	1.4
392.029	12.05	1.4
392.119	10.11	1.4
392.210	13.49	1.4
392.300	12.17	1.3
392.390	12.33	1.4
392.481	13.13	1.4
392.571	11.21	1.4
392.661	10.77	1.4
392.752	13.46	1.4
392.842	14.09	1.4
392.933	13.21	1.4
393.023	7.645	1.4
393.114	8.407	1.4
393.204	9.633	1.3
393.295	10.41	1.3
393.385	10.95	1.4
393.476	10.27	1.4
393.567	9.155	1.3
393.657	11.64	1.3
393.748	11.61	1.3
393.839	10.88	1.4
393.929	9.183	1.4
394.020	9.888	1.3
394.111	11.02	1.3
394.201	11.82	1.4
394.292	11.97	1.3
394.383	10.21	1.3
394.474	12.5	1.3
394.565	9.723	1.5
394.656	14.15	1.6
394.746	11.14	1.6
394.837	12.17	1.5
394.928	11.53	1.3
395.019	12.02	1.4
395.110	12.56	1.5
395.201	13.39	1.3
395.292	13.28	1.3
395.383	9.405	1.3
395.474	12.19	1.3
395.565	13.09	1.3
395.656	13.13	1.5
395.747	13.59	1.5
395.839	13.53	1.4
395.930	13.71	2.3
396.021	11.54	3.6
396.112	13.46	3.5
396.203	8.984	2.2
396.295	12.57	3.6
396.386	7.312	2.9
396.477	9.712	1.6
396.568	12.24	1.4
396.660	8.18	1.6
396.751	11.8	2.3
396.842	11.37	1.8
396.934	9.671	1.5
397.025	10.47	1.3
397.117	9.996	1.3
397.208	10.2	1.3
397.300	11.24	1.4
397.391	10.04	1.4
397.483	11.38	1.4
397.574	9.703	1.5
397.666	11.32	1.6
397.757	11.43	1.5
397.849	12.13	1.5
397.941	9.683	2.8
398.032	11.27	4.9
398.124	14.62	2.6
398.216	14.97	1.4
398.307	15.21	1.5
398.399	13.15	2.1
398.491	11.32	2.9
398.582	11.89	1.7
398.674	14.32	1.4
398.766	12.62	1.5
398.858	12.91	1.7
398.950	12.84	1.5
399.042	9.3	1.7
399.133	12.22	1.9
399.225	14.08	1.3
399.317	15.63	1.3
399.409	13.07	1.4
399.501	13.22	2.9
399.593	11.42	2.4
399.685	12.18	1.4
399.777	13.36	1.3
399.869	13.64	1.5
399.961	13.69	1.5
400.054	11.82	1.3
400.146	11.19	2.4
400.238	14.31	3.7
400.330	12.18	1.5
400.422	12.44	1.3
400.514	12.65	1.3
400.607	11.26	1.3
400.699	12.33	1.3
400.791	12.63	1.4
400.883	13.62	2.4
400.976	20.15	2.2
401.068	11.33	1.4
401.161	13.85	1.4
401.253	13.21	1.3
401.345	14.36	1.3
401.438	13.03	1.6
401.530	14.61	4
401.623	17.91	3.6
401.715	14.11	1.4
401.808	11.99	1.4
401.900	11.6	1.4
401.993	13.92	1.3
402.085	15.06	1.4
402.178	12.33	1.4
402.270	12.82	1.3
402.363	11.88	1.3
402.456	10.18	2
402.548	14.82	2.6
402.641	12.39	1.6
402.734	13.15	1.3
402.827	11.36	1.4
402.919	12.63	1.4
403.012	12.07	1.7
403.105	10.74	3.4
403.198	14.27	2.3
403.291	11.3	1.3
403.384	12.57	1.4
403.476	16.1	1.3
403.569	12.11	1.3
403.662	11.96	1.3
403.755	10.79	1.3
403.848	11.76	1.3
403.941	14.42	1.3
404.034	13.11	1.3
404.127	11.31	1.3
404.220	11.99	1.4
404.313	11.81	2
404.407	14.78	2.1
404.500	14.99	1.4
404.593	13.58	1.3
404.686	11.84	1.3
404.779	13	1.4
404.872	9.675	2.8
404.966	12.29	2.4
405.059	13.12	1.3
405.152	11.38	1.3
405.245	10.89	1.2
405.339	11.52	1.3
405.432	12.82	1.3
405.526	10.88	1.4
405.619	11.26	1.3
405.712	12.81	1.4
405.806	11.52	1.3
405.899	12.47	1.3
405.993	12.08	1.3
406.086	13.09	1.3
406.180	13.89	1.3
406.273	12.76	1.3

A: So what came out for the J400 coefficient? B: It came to 0.19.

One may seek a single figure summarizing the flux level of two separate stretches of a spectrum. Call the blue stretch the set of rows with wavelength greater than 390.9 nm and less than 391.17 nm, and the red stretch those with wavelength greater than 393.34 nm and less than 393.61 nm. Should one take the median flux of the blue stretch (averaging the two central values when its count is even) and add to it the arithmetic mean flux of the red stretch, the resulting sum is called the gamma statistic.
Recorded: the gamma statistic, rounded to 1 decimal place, 23.3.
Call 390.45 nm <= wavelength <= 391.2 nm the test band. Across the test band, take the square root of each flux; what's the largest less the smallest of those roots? 0.37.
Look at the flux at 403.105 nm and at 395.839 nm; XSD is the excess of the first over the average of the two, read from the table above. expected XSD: -1.4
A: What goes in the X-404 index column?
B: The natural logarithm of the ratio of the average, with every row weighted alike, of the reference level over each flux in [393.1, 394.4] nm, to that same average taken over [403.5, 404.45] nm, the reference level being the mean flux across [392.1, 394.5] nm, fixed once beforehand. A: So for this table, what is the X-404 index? 0.17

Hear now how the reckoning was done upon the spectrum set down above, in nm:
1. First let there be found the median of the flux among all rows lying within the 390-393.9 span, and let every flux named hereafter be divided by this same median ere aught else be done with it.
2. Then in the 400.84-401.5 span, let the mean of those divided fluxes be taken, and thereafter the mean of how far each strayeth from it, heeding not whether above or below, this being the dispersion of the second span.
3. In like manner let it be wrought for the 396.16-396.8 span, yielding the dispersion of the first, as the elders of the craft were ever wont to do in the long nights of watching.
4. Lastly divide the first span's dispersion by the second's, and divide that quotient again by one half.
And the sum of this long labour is 2.1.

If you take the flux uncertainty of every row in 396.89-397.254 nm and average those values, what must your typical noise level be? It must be 1.35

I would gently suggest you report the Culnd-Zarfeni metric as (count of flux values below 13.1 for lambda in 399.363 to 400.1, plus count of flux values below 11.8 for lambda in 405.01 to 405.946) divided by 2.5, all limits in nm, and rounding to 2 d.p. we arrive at 4.00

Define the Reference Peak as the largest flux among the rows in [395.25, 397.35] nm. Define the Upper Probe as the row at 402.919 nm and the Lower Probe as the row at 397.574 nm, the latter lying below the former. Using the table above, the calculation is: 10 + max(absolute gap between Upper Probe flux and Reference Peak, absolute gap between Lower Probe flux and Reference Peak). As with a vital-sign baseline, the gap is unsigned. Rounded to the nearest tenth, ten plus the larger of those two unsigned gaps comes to 14.0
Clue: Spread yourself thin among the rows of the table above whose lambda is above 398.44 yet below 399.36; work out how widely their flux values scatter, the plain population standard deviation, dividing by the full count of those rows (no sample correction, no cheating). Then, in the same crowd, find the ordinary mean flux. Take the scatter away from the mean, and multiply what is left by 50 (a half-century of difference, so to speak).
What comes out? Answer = 553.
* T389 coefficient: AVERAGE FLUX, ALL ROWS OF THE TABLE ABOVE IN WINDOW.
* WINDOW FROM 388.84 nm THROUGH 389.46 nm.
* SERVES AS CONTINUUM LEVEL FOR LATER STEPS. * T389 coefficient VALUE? 11.9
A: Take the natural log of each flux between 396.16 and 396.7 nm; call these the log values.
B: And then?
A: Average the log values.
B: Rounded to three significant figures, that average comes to 2.27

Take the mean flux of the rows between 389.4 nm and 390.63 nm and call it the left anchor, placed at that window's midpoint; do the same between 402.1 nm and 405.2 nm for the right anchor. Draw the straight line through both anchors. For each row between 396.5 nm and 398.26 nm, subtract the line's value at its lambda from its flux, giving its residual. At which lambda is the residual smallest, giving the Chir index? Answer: 396.660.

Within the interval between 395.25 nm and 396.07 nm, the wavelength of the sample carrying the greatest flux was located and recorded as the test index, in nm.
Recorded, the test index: 395.930 nm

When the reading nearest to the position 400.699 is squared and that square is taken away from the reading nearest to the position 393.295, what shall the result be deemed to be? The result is -142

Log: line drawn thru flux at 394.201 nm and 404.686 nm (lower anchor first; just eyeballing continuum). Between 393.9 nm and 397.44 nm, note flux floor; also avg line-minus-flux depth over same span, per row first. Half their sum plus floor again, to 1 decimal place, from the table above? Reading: 11.2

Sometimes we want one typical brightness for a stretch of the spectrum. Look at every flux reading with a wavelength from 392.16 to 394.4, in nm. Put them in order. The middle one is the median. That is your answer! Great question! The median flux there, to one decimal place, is 11.0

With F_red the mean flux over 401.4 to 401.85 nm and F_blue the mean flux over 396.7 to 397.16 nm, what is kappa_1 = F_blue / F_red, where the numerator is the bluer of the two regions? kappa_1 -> 0.74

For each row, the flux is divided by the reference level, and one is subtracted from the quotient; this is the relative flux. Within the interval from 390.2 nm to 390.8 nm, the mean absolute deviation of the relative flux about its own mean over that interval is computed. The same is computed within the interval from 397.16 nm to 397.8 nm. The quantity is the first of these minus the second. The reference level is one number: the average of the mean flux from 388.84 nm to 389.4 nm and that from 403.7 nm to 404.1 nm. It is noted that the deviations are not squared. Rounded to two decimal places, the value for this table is 0.01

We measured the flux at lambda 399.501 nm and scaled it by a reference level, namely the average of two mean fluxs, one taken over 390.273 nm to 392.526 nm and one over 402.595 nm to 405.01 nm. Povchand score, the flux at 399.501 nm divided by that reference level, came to 1.06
